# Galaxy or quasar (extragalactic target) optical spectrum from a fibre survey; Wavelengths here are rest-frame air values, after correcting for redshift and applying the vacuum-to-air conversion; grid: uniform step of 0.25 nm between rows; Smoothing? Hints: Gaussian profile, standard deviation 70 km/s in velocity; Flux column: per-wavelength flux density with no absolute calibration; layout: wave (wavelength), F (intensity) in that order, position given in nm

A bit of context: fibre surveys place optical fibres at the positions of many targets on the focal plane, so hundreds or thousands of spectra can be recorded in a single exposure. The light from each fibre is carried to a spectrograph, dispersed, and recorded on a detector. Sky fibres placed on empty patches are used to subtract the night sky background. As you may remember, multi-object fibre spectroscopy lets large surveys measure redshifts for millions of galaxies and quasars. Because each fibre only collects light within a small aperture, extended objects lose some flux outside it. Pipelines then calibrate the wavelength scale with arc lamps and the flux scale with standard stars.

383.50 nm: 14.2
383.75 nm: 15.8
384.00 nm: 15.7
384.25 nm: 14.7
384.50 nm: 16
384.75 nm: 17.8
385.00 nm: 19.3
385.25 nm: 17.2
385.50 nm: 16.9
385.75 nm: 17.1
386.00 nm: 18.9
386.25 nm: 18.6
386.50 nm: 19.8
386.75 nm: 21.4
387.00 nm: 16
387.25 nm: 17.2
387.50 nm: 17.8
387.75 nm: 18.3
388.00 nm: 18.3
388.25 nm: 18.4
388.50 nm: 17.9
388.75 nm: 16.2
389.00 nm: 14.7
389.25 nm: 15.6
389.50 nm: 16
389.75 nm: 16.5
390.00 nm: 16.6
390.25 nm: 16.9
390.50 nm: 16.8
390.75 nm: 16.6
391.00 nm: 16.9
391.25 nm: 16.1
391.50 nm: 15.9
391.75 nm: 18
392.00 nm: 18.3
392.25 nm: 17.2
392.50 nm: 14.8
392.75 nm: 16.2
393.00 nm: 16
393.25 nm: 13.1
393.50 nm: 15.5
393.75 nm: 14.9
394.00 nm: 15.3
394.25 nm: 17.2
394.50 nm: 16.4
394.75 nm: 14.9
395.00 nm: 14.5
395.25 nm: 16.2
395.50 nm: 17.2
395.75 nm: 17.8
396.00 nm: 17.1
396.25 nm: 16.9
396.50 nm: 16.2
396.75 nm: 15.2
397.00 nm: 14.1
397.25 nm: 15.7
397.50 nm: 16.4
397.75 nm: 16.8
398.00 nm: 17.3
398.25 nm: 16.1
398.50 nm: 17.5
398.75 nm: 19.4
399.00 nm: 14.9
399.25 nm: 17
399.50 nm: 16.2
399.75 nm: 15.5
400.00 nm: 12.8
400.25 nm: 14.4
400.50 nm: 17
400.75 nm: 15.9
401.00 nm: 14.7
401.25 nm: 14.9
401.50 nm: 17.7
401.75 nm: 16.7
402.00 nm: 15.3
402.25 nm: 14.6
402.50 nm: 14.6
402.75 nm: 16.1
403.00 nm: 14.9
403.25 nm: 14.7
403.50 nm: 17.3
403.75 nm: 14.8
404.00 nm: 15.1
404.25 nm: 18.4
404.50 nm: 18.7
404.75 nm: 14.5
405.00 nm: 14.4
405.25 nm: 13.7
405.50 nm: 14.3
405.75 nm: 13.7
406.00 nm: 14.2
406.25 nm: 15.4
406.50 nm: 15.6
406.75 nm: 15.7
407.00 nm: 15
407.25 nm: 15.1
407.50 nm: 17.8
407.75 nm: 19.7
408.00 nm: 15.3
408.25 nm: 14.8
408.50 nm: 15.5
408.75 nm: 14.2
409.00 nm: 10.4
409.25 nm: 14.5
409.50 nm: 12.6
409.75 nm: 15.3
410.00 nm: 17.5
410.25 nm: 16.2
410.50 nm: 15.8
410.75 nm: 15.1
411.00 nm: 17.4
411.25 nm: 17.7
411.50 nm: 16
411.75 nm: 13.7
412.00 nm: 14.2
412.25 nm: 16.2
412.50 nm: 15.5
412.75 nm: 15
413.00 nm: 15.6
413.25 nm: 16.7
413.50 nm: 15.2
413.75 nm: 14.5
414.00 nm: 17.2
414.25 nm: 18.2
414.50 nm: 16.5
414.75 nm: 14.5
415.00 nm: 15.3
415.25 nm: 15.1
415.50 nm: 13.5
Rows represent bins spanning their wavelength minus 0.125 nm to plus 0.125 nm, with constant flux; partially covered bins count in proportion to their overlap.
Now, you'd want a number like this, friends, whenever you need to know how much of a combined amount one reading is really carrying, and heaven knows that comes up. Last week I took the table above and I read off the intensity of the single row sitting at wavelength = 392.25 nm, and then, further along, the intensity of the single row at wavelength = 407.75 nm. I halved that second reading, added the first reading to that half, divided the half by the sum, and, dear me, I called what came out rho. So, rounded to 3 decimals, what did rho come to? 0.364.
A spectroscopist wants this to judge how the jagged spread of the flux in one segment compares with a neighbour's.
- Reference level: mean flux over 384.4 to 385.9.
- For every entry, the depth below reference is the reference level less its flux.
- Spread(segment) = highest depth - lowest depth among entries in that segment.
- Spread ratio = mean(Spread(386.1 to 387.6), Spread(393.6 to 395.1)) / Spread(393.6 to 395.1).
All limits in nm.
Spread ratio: 1.5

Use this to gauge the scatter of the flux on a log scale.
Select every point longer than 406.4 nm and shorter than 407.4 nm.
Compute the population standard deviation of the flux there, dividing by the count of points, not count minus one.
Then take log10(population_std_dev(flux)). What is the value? -0.5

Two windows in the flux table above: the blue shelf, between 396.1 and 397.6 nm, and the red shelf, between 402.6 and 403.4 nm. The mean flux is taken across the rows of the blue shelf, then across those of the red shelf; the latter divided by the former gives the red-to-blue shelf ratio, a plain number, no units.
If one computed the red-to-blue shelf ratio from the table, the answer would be 0.97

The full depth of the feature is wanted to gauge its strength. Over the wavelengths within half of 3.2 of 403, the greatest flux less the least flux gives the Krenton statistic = 4.1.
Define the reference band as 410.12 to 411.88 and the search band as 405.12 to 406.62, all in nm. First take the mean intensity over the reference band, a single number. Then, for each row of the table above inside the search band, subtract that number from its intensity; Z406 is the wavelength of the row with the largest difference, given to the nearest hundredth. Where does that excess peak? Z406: 406.50 nm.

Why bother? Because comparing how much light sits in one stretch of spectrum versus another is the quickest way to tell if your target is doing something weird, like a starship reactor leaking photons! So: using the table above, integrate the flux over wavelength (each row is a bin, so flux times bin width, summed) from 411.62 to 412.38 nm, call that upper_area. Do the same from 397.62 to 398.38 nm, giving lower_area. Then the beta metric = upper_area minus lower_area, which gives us -1.5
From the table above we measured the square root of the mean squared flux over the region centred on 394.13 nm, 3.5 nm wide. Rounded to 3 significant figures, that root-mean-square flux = 15.8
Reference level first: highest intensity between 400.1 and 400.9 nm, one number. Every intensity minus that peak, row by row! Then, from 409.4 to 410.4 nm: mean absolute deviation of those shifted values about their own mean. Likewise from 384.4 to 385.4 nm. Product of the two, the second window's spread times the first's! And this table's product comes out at 1.4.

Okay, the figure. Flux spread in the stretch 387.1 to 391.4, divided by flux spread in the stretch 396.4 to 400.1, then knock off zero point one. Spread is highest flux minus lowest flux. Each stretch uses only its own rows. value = 0.46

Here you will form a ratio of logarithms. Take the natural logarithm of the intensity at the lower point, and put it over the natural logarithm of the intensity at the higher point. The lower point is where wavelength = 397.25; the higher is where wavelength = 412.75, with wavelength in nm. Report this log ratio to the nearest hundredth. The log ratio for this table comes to 1.02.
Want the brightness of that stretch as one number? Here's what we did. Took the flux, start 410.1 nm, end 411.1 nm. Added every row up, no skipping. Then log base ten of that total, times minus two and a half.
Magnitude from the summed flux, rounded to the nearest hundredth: -4.52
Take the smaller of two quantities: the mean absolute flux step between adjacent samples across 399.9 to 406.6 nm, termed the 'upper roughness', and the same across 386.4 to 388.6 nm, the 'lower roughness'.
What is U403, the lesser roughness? 1.24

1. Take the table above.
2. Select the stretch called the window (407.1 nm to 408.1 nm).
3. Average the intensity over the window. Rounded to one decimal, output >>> 17.0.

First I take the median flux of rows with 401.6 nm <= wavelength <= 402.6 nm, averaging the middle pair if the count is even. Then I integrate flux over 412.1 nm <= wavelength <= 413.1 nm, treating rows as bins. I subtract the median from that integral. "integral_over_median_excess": 1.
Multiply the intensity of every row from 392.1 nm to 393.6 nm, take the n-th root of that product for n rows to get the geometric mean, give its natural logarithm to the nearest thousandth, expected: 2.735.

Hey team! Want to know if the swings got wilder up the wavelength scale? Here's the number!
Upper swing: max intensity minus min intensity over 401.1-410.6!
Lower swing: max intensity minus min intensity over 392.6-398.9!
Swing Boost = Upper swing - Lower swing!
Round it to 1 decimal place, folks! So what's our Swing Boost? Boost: 3.0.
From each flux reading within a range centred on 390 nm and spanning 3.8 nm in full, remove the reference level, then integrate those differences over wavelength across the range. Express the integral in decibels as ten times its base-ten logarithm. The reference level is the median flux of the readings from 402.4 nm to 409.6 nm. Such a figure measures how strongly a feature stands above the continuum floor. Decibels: 8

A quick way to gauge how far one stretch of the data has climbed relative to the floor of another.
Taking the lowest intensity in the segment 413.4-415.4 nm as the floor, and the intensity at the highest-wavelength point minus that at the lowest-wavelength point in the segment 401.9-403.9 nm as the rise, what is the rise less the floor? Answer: -15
